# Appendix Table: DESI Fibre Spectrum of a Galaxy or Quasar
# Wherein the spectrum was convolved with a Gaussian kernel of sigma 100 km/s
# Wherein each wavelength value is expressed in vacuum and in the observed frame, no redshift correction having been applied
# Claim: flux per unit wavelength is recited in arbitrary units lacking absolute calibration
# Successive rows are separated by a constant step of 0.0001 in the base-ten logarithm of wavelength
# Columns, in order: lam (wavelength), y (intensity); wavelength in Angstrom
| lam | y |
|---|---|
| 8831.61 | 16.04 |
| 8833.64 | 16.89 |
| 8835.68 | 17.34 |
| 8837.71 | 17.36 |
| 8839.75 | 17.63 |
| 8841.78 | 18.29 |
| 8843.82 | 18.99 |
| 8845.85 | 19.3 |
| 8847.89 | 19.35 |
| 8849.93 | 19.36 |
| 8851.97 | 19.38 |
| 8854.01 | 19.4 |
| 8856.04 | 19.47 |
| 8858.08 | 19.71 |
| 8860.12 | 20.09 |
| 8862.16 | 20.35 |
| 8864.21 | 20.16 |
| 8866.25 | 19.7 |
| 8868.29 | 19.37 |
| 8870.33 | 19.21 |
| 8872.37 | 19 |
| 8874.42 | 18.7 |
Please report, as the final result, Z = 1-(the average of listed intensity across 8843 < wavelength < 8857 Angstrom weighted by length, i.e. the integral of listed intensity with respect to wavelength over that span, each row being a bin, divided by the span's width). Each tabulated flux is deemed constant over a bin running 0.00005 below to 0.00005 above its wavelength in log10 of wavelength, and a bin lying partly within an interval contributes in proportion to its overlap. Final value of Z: -18.3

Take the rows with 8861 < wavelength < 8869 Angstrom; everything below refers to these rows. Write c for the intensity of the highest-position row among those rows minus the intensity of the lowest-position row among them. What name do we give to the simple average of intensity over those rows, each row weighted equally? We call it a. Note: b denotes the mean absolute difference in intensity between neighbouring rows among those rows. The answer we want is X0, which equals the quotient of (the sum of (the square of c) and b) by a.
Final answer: 0.065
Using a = 19.9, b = 0.33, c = -1.0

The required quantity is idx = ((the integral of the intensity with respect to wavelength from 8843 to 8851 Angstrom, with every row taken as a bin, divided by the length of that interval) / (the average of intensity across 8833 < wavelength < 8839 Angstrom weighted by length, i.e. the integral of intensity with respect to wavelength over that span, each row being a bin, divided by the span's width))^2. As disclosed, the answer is 1.25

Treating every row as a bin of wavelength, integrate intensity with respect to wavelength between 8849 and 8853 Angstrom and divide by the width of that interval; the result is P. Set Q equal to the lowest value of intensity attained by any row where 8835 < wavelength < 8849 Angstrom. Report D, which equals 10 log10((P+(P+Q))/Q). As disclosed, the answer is 5.1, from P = 19.4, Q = 17.34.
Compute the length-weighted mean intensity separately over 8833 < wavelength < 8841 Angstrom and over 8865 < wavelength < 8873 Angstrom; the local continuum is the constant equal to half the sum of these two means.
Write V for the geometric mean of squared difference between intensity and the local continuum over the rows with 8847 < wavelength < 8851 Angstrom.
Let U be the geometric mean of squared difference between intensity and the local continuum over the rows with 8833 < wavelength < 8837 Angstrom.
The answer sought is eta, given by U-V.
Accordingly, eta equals 0.5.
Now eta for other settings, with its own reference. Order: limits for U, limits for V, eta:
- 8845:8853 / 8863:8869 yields -0.8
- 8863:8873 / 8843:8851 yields 0.4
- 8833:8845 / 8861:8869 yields -1.8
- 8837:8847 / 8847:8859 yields -0.9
